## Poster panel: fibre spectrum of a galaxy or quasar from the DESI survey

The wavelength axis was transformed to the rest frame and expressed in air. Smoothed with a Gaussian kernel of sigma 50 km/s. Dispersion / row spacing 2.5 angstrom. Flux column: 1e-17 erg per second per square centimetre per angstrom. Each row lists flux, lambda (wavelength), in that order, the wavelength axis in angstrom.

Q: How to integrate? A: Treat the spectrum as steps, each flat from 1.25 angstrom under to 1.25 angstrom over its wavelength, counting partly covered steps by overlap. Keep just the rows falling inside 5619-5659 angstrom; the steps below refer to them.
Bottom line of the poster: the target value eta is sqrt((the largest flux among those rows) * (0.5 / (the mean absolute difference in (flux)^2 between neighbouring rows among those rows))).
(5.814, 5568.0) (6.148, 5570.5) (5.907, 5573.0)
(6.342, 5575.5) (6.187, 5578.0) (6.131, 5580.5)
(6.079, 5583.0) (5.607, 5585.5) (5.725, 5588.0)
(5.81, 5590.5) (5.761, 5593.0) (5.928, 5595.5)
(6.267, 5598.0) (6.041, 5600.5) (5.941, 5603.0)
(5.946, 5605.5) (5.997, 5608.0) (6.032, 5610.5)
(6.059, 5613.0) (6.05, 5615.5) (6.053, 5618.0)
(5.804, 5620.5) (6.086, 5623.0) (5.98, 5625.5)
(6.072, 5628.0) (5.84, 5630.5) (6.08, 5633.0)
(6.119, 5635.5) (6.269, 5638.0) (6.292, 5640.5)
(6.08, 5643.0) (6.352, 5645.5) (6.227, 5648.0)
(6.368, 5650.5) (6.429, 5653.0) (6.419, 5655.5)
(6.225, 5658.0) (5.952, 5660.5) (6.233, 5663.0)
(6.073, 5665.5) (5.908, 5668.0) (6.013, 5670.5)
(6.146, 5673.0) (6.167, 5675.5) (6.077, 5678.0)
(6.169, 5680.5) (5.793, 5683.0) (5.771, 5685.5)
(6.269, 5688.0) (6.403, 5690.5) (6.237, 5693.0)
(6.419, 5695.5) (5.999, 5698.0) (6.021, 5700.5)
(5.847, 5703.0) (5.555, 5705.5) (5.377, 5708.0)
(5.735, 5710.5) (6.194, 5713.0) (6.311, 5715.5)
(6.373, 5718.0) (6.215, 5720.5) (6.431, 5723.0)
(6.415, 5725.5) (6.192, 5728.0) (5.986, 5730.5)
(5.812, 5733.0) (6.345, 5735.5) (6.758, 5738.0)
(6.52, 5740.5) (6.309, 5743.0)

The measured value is 1.34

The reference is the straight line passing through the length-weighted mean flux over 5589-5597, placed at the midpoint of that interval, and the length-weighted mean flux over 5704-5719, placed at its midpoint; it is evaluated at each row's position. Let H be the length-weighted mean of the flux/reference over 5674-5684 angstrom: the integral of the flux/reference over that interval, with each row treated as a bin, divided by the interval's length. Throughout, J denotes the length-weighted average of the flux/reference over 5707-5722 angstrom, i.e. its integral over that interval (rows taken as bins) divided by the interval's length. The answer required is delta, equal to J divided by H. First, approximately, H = 1.028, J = 1.023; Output 0.995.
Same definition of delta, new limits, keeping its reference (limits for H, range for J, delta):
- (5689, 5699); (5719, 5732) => 0.992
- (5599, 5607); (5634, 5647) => 1.035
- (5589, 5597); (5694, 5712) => 0.992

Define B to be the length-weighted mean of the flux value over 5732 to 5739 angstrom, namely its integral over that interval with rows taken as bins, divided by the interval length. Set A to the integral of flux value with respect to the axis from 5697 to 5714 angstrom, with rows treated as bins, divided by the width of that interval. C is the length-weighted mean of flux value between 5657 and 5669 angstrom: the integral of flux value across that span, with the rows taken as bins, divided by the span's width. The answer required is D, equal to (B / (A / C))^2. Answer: 44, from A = 5.81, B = 6.31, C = 6.08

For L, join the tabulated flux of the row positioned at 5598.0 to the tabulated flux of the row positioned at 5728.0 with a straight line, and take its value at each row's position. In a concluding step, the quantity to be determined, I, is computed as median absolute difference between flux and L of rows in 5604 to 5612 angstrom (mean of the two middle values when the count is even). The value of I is 0.26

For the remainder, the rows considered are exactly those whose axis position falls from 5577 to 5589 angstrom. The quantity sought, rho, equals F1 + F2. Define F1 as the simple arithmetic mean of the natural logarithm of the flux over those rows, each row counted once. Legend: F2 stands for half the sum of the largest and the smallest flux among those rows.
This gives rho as 7.68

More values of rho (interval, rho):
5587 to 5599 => 7.77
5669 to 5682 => 7.90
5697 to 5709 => 7.45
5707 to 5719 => 7.66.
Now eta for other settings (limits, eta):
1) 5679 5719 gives 1.08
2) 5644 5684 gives 1.33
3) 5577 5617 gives 1.48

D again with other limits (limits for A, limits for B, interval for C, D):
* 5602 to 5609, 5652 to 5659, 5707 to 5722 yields 42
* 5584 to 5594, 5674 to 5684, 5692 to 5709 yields 39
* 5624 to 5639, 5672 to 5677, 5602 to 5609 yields 37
